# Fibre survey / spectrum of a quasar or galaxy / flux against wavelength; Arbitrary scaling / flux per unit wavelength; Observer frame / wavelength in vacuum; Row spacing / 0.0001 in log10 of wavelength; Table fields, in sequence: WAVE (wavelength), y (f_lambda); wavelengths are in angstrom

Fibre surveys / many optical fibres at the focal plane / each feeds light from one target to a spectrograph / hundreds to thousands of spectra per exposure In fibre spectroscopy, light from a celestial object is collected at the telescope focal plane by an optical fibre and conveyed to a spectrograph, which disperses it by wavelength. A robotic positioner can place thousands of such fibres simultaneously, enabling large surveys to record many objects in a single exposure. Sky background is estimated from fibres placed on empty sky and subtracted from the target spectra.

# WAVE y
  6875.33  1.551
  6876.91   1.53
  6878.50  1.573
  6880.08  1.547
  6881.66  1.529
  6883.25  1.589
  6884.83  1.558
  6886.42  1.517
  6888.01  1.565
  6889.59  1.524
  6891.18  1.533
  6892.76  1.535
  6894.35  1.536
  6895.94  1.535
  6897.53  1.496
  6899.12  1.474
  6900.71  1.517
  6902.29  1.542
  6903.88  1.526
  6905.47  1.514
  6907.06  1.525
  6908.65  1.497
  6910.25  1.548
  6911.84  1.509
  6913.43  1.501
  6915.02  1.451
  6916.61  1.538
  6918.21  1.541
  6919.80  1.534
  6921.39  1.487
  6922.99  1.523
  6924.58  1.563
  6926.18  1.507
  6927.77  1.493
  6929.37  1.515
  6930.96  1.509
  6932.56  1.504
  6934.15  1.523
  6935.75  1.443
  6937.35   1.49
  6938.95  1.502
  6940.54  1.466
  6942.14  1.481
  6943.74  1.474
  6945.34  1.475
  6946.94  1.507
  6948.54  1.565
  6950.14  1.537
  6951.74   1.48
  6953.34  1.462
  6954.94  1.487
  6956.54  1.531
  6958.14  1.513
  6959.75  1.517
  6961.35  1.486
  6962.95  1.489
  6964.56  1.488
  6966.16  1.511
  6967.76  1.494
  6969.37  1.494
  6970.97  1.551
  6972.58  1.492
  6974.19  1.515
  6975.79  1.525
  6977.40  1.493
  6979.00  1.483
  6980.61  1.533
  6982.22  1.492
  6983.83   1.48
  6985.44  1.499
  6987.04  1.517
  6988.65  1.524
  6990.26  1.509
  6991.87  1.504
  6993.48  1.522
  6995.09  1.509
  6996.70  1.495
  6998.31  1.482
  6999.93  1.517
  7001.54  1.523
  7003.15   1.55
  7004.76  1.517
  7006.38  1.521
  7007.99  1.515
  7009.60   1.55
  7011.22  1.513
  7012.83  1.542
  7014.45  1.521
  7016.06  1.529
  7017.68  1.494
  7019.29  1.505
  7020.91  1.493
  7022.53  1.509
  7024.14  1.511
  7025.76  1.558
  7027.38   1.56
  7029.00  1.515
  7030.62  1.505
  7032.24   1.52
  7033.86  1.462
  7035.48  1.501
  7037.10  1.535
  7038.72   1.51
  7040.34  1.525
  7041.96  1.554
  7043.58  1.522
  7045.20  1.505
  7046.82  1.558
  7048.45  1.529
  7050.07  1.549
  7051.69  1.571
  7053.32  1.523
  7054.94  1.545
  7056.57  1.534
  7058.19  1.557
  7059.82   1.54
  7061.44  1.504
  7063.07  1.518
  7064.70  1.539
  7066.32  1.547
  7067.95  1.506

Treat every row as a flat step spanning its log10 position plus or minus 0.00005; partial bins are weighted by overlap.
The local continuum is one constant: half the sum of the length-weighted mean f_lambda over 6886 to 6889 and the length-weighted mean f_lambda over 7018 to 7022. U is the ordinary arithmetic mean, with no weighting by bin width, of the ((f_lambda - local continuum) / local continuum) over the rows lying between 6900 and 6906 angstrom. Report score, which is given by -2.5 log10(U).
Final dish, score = 6.6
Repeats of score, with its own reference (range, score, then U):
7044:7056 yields 4.8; 0.012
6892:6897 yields 5.1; 0.009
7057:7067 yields 5.2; 0.008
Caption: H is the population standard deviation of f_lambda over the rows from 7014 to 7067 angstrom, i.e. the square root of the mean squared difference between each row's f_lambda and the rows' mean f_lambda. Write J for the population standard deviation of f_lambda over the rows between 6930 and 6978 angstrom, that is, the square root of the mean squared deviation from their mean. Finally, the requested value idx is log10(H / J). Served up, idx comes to -0.04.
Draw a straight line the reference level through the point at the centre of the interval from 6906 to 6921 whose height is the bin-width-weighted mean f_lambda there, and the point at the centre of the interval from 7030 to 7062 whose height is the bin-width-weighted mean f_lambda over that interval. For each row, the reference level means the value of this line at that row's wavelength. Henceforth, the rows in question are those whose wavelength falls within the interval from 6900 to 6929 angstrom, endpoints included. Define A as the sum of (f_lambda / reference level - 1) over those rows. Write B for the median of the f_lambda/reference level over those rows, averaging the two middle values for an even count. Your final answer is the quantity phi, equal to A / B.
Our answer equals 0.03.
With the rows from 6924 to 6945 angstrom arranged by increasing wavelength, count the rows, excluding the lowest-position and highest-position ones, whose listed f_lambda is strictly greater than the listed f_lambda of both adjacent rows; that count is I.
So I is 4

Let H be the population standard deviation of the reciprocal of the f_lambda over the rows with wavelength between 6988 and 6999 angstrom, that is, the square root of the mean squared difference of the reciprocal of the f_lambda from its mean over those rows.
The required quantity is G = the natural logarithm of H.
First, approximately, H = 0.0060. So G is -5.11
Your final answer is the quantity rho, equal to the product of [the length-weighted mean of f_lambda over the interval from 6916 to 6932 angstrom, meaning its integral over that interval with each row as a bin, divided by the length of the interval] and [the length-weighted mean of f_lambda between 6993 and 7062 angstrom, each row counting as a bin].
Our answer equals 2.32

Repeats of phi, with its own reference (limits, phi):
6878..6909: 0.24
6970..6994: -0.12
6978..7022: -0.20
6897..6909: -0.01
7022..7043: -0.05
